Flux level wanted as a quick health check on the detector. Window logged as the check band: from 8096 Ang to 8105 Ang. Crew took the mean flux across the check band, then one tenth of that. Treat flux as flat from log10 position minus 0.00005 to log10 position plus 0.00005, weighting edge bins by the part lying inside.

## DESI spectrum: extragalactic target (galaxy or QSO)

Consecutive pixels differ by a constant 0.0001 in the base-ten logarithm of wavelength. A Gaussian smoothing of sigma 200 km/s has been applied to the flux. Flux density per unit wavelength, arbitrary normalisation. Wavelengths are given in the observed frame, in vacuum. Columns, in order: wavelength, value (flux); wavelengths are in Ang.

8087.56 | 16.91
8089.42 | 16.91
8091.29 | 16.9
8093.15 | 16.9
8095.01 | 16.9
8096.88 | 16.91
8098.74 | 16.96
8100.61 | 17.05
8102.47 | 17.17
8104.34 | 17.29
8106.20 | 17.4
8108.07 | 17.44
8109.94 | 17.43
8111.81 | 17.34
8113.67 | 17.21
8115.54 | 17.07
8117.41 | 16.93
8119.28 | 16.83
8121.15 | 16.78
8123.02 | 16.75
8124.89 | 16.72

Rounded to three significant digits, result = 1.71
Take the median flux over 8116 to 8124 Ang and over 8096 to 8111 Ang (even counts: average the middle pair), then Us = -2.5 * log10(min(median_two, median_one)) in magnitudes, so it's -3.06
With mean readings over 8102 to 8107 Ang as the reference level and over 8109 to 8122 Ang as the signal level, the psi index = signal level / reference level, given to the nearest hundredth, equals 0.99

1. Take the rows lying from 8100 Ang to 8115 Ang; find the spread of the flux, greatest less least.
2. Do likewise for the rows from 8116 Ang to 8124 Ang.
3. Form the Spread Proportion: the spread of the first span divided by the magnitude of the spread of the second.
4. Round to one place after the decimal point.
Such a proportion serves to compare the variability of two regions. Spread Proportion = 2.2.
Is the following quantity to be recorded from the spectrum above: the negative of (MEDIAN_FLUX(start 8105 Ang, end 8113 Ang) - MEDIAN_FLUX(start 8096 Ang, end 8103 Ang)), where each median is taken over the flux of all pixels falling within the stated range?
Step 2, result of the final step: -0.4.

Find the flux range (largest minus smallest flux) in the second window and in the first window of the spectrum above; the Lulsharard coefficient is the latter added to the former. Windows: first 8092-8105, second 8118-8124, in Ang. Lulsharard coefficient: 0.47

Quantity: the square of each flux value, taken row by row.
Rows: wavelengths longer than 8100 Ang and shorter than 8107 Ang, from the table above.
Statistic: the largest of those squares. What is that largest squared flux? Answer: 303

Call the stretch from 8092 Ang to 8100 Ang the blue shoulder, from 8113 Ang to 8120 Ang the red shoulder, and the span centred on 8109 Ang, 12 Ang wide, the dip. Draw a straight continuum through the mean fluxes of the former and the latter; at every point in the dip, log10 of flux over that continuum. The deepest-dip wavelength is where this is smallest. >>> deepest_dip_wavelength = 8113.67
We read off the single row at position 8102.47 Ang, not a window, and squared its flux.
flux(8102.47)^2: 295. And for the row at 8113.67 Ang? 296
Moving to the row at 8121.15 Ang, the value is 282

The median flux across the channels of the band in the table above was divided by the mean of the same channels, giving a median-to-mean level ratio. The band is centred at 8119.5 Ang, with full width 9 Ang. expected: 0.998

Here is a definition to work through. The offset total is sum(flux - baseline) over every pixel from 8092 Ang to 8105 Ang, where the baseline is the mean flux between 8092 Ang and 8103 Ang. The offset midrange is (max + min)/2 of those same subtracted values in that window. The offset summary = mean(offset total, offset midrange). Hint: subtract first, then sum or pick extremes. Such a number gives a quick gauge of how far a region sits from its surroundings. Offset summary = 0.21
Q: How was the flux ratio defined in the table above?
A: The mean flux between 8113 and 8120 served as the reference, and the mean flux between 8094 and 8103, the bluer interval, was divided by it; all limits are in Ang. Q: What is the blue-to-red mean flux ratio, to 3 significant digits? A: 1.00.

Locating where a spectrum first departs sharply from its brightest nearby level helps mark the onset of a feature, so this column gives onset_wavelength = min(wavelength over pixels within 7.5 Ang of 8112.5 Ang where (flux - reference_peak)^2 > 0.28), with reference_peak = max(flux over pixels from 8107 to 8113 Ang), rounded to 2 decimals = 8119.28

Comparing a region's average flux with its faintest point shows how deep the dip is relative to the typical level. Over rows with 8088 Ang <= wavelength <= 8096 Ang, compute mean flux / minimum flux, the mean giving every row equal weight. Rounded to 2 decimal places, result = 1.00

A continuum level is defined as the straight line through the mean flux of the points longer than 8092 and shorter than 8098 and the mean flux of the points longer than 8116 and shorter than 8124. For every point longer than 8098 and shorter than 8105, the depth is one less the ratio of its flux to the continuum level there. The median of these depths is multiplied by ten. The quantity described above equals -0.13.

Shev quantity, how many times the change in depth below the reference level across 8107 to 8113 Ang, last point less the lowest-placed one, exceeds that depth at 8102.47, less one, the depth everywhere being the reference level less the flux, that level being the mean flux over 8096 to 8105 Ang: -2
